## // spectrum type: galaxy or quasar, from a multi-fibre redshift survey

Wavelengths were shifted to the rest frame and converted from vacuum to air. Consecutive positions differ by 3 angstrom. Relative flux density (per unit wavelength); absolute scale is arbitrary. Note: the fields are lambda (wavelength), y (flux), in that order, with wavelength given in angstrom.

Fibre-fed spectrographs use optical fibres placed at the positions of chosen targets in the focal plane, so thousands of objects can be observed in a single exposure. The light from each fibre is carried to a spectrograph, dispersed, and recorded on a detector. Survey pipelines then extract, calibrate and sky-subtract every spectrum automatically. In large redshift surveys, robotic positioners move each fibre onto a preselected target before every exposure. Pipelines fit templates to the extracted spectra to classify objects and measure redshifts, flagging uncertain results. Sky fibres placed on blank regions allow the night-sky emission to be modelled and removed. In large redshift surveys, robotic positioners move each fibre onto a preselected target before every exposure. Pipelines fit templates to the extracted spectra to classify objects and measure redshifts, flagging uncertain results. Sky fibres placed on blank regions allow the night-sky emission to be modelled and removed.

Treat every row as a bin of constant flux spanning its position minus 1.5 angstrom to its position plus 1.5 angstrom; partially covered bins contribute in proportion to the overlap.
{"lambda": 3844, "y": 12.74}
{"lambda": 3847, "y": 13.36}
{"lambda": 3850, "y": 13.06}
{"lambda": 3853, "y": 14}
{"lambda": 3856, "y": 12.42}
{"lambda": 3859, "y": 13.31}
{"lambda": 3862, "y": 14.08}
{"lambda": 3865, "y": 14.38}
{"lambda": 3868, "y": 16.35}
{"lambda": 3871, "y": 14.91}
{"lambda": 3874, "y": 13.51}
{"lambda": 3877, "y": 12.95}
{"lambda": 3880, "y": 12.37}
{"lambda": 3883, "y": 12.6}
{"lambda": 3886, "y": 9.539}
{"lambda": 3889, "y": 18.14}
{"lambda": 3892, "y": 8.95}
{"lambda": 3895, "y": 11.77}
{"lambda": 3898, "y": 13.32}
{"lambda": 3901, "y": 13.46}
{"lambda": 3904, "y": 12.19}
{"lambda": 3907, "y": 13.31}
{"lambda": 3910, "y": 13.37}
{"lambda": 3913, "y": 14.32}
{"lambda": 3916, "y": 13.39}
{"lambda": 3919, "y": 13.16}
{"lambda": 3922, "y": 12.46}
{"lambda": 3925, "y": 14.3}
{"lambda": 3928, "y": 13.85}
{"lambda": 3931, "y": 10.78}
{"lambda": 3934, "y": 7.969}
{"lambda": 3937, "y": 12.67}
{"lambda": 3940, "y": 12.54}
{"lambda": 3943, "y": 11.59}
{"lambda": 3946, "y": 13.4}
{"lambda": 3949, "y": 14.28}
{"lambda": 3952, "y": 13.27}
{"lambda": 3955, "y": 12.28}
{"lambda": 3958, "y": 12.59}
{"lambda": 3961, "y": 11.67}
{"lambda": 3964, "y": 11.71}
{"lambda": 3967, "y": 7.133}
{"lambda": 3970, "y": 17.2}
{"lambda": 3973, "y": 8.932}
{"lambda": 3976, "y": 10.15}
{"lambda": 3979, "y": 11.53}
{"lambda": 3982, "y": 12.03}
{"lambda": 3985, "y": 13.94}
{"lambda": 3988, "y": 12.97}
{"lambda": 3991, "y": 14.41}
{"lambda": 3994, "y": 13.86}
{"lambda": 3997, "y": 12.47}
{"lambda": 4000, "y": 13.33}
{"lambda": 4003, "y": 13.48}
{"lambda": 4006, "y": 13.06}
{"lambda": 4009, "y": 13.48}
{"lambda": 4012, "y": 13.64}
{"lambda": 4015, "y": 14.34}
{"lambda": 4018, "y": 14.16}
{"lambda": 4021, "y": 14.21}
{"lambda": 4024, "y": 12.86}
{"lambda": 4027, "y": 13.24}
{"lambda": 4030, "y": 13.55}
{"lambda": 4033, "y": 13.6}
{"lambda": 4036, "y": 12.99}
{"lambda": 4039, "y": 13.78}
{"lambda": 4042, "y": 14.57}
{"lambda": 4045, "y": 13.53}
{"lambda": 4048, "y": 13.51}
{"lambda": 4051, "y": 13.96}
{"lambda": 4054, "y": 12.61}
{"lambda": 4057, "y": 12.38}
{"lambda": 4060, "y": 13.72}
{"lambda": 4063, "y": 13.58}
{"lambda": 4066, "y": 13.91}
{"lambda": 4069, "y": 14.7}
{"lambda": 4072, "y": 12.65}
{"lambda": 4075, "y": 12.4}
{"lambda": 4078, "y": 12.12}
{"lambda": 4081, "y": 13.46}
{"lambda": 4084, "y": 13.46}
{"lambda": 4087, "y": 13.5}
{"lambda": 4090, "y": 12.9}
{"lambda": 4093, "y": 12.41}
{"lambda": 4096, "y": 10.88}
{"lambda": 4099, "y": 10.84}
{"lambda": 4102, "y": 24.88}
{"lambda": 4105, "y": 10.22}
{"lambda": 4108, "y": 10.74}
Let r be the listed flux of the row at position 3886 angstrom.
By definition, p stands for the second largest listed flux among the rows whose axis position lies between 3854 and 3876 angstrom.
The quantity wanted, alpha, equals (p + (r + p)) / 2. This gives 19.7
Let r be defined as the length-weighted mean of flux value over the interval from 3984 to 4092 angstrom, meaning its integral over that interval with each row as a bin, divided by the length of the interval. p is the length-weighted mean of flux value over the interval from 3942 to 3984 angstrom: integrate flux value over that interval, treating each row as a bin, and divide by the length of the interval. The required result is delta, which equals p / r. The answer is 0.89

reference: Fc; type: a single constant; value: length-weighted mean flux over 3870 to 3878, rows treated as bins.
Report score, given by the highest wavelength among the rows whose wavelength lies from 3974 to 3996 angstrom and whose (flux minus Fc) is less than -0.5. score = 3988 angstrom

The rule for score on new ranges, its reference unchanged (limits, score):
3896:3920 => 3919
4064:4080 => 4078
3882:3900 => 3895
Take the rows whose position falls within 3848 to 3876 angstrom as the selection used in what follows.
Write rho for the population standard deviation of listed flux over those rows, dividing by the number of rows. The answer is 1.1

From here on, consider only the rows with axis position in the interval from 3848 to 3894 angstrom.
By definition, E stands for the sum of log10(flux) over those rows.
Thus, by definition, 16.8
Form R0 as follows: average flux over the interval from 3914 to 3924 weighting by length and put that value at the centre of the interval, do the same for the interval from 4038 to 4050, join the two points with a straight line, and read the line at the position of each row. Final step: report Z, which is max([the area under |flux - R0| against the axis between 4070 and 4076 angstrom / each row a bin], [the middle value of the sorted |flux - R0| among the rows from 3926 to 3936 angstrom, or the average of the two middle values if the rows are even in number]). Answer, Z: 8.5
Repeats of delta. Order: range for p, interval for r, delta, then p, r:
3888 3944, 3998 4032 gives 0.93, 12.7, 13.6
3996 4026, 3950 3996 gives 1.10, 13.5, 12.3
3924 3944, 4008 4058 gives 0.88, 11.9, 13.6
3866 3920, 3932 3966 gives 1.09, 13.2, 12.1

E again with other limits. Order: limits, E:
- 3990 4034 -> 17.0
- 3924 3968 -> 16.1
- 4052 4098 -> 16.7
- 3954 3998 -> 16.2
